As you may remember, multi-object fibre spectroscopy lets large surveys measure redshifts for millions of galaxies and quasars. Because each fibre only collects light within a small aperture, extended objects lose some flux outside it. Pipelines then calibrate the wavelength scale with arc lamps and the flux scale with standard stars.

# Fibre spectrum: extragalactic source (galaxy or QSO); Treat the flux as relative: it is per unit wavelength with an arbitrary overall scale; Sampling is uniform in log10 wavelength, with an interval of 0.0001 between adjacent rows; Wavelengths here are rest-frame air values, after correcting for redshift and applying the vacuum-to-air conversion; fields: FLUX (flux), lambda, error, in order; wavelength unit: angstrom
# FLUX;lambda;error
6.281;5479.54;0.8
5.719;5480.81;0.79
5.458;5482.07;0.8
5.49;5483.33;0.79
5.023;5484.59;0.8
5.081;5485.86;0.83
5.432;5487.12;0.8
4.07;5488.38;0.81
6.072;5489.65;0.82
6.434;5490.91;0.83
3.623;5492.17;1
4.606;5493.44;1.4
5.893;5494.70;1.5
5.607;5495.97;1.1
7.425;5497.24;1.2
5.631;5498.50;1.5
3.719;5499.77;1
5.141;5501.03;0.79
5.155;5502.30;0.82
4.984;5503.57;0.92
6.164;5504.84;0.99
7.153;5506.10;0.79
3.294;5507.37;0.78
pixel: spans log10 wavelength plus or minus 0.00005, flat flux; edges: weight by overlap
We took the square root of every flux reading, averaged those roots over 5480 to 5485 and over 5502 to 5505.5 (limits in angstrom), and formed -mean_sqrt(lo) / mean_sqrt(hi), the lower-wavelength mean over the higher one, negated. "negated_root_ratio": -1.00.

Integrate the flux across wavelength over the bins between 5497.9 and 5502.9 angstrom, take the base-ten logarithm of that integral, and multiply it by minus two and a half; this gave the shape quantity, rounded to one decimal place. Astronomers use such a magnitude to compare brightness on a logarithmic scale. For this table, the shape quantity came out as -3.5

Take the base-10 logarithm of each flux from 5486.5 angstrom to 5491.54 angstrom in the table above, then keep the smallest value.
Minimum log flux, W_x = 0.61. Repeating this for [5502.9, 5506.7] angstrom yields 0.70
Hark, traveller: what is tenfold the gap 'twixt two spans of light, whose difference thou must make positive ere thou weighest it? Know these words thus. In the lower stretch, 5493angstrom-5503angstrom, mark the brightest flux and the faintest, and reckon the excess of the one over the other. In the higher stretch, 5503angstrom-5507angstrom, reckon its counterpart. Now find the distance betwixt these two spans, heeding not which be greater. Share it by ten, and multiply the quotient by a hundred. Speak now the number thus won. 15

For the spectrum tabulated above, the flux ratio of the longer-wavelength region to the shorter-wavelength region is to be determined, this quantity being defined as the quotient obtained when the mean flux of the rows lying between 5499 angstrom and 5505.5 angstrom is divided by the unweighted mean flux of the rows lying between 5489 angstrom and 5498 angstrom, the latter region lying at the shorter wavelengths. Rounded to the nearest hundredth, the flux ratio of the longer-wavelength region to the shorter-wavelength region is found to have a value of 0.89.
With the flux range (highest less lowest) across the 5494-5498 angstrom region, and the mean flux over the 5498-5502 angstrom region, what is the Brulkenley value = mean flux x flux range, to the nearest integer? 9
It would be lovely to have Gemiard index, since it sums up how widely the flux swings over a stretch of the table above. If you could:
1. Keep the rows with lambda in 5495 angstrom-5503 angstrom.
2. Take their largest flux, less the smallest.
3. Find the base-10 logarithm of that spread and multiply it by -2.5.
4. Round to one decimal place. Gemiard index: -1.4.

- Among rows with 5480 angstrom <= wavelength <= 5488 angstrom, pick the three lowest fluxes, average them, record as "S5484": 5.2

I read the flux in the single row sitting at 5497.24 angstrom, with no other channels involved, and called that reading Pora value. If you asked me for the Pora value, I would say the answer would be 7.425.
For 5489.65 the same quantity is 6.072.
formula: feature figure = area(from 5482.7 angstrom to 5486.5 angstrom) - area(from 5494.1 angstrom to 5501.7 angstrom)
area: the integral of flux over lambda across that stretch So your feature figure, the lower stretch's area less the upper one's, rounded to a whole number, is -23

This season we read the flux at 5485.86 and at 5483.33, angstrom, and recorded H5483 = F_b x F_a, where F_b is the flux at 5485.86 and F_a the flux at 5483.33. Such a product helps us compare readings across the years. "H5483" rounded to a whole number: 28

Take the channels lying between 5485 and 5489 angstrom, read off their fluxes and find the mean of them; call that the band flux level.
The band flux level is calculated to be 4.9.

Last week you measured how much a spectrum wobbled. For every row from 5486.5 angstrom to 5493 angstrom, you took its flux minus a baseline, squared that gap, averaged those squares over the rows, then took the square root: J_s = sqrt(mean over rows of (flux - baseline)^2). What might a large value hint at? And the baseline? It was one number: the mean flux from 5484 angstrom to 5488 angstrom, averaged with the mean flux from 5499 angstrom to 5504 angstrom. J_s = 1.1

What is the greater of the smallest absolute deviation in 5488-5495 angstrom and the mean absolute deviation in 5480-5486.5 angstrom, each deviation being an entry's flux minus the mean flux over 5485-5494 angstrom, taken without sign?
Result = 0.44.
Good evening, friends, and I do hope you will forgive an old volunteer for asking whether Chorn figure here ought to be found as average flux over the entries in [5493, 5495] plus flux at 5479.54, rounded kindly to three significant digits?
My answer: 11.5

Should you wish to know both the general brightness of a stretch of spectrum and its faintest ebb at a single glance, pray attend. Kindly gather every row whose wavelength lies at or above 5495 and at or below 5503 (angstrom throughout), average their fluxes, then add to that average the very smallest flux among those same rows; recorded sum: 9.2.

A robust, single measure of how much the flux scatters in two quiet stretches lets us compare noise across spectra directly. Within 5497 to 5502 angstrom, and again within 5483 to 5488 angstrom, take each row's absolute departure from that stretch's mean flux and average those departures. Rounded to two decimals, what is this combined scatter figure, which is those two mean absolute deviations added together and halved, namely 0.63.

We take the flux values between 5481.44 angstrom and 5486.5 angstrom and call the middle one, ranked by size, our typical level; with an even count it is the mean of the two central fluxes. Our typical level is 5.3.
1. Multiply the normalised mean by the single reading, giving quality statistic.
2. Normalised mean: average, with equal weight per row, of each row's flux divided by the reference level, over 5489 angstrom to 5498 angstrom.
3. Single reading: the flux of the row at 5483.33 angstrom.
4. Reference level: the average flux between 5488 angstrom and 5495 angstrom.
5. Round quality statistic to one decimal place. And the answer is 6.1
